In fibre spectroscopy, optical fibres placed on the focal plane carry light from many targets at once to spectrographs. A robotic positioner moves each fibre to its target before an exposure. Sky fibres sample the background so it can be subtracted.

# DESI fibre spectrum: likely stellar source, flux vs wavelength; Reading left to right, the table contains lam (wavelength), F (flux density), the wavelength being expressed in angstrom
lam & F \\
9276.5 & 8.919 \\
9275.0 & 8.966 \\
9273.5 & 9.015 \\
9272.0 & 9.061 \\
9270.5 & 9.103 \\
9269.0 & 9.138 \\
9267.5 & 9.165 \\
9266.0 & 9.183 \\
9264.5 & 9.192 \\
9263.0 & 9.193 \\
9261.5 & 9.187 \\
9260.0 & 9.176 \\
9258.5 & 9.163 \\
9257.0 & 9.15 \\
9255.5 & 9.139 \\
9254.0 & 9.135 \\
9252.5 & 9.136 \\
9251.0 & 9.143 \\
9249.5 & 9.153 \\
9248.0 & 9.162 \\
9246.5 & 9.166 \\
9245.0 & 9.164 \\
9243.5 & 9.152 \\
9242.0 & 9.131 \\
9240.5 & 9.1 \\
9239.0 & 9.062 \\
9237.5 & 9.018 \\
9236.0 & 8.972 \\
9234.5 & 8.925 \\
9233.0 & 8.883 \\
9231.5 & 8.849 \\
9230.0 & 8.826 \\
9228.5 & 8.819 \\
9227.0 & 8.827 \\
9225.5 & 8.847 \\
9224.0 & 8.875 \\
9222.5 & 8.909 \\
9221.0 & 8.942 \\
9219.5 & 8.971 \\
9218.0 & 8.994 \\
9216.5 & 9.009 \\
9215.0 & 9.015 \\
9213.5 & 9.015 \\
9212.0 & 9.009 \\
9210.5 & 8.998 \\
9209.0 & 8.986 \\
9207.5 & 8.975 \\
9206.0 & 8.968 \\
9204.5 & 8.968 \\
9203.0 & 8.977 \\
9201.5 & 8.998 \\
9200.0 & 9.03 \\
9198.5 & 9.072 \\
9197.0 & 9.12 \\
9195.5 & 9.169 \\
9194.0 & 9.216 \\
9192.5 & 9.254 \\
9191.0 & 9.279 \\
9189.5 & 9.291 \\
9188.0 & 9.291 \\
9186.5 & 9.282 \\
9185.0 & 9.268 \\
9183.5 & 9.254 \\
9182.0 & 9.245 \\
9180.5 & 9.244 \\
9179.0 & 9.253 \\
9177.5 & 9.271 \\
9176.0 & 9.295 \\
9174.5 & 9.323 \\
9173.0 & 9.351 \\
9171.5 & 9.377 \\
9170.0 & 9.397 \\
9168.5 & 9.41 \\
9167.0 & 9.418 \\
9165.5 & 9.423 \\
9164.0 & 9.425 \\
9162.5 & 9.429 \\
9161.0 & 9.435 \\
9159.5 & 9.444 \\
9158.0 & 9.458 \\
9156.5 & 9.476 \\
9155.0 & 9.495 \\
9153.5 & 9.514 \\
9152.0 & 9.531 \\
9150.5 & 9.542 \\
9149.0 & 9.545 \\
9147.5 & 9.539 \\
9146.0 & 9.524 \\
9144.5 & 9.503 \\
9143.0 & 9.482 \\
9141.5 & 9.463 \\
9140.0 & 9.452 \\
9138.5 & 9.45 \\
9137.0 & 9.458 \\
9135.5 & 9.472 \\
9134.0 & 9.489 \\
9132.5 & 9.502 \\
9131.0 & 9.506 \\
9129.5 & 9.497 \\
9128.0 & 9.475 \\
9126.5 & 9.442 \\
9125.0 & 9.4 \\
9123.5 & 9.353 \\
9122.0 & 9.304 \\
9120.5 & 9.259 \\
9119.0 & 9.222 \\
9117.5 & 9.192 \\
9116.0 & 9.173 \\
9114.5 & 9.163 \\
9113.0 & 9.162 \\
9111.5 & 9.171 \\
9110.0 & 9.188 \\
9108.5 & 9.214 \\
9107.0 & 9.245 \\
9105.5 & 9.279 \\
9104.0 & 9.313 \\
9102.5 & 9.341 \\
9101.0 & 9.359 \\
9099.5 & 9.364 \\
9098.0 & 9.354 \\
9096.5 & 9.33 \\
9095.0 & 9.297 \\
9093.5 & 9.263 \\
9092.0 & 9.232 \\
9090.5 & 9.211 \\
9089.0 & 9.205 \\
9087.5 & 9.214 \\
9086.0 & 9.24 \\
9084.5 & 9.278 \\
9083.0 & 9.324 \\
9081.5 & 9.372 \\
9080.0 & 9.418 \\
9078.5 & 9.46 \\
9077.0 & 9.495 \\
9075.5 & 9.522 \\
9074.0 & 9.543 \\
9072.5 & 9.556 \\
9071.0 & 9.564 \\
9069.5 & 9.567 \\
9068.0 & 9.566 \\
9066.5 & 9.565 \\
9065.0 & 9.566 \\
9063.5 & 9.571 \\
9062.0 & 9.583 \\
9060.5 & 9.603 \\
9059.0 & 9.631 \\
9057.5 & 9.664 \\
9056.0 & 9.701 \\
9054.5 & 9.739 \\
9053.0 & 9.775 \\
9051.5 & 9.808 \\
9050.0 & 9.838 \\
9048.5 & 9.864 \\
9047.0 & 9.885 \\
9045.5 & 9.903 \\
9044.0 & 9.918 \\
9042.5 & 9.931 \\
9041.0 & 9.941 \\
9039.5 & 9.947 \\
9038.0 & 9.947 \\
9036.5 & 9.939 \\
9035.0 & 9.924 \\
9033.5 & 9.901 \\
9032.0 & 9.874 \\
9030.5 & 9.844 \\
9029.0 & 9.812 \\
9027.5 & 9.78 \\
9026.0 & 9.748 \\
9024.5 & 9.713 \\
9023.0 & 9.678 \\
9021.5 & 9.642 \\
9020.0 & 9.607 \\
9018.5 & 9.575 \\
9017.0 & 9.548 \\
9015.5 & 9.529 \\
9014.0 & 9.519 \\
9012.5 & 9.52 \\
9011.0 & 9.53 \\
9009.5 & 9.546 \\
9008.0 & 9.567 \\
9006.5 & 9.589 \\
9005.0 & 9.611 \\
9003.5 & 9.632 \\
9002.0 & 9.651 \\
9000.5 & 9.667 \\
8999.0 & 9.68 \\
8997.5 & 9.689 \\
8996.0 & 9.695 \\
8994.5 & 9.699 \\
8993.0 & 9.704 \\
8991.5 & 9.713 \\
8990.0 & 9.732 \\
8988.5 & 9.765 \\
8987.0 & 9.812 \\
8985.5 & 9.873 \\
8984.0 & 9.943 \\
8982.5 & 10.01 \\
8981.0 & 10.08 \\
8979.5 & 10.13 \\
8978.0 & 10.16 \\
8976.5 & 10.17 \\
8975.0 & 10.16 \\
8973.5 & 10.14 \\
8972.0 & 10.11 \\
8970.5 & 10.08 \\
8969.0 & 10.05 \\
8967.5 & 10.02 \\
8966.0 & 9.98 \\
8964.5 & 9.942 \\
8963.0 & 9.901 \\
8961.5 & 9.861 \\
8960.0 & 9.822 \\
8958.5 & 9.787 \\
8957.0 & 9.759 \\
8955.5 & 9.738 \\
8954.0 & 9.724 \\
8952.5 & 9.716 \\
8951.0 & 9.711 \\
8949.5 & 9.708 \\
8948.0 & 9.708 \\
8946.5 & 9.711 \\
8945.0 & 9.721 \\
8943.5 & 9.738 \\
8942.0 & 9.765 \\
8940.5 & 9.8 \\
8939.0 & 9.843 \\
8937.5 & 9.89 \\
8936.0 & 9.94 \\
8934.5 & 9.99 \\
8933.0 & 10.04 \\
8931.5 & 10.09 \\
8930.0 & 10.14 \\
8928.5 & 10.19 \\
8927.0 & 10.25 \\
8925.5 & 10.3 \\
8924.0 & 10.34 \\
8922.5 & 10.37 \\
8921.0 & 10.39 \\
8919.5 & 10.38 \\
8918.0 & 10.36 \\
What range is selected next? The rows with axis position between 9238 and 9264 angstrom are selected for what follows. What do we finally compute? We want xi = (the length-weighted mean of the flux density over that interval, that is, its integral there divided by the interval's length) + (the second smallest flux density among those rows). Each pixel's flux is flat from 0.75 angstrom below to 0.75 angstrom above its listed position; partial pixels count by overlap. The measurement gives 18.2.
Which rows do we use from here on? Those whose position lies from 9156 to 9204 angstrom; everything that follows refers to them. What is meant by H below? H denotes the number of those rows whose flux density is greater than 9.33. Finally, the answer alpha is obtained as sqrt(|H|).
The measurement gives 3.5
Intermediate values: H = 12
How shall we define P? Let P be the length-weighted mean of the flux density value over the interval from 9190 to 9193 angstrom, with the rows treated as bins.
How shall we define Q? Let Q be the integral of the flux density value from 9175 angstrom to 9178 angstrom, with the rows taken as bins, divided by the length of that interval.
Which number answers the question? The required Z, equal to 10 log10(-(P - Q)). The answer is -18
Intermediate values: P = 9.27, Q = 9.3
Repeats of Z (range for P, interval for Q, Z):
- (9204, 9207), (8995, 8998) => -1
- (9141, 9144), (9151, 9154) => -13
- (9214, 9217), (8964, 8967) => 0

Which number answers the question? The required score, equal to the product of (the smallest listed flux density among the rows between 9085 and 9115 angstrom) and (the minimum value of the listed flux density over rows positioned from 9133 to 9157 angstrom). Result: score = 87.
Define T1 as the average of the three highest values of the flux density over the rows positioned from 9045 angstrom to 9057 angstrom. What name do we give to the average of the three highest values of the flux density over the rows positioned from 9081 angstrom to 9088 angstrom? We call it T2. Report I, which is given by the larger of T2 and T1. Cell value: 9.9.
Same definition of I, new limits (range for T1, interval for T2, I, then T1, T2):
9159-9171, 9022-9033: 9.8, 9.4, 9.8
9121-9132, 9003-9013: 9.6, 9.5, 9.6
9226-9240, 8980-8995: 10.0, 9.0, 10.0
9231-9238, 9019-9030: 9.8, 9.0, 9.8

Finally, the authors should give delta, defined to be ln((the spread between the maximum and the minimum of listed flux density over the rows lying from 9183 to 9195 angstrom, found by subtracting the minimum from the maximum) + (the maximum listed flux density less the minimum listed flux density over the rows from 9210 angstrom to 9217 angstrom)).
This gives -2.4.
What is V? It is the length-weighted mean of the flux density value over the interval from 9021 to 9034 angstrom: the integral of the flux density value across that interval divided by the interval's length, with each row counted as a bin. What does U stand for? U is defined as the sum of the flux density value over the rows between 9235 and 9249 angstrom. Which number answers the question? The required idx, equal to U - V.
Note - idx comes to 72.1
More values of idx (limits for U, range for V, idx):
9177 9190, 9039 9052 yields 73.5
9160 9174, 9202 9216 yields 75.7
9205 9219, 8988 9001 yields 71.3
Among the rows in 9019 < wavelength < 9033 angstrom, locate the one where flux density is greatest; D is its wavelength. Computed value 9032.0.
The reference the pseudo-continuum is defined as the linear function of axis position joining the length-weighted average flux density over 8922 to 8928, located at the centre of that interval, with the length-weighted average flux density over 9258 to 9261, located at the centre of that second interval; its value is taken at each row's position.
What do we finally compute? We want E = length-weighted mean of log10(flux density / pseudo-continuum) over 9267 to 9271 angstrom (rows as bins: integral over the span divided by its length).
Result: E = 0.000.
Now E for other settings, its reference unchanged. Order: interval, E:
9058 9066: -0.011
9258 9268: 0.001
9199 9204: -0.017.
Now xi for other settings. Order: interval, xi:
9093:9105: 18.6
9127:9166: 18.9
